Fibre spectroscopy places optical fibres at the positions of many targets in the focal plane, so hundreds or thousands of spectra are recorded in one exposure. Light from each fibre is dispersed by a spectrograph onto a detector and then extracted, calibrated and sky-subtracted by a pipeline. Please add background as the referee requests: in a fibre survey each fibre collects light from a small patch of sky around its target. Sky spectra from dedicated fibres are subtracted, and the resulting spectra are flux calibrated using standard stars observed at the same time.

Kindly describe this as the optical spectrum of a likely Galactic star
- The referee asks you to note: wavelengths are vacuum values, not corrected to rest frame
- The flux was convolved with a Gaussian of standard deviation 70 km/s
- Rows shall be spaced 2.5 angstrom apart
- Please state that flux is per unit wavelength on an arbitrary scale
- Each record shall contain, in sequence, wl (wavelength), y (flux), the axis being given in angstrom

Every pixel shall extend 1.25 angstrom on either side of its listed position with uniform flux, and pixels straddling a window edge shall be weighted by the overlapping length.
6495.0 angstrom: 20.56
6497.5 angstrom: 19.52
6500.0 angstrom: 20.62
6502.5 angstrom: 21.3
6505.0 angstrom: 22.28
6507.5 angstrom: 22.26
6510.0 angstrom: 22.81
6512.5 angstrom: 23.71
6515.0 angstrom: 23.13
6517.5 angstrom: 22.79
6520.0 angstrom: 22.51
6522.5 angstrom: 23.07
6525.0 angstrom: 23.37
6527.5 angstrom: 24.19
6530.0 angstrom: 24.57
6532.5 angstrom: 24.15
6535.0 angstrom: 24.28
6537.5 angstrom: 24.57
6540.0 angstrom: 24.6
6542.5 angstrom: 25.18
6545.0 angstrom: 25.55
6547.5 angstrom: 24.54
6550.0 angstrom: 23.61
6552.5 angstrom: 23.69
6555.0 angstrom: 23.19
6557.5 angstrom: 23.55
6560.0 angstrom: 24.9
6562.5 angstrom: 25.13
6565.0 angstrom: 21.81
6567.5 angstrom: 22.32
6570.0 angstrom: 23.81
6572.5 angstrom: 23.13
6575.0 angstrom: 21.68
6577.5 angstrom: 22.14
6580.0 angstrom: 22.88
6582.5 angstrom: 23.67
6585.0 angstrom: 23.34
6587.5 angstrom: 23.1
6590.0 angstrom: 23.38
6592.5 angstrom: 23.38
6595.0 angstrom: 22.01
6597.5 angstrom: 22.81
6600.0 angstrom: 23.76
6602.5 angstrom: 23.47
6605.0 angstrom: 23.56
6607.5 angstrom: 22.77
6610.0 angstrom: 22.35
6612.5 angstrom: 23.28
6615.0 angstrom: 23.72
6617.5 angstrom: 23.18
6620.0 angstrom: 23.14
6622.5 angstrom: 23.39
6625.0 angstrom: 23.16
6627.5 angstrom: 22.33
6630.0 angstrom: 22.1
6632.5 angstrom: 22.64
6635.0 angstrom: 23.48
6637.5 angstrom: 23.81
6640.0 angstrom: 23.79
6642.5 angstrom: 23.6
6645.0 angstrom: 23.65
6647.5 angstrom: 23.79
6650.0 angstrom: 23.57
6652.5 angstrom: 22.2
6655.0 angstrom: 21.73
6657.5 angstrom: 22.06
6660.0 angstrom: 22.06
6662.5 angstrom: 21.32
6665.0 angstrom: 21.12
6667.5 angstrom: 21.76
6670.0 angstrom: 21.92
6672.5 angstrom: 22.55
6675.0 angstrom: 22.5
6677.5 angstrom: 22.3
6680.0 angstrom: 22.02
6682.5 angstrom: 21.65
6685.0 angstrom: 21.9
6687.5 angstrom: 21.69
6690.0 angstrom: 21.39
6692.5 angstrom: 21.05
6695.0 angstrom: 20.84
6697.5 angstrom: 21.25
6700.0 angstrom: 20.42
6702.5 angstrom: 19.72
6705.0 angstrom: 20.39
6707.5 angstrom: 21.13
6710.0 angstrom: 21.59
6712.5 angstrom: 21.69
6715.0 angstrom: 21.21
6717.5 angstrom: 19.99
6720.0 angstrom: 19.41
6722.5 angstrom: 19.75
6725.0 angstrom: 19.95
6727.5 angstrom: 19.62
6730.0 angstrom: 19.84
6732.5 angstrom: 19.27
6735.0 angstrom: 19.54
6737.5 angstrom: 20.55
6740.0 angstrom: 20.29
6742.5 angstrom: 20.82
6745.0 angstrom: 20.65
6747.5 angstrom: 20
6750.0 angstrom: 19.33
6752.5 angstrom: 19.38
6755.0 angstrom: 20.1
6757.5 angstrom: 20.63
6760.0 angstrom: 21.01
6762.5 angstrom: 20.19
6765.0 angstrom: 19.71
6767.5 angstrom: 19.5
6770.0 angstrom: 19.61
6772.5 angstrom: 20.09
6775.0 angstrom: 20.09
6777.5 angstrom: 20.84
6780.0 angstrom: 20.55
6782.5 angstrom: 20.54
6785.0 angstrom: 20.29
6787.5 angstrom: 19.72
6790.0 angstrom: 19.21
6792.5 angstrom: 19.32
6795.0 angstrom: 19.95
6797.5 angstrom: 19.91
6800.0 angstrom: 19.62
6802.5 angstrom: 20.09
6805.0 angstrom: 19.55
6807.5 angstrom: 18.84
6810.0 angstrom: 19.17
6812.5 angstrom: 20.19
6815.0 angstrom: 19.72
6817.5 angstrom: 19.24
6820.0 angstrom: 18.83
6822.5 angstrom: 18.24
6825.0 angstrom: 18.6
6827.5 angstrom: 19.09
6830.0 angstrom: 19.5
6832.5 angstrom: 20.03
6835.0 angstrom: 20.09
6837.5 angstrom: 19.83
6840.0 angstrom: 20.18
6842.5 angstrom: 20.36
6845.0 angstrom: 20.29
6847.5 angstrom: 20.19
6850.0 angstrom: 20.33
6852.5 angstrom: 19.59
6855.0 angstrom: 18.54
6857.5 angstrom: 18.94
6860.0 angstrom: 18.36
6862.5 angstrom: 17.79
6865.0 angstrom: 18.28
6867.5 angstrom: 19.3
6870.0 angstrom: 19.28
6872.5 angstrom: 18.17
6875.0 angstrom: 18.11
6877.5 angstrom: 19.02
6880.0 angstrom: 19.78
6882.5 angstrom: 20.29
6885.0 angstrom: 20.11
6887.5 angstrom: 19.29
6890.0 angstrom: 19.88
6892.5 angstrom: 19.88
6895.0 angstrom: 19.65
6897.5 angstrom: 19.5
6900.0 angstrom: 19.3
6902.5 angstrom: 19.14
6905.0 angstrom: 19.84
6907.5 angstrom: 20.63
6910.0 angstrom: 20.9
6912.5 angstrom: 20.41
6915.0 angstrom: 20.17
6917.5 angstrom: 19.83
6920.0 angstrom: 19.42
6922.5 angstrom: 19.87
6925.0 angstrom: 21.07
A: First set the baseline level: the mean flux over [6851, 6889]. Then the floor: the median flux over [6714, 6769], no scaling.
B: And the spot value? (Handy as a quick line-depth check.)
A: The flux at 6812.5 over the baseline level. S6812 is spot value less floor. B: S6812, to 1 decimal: -18.9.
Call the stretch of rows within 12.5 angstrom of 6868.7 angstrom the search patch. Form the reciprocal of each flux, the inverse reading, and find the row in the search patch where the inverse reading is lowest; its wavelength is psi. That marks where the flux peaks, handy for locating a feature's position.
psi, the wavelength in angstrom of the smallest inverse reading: 6880.0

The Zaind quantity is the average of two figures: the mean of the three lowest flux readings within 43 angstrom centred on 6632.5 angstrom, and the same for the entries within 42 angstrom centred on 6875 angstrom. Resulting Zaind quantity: 20.1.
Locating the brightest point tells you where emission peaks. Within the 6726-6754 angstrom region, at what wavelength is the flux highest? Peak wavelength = 6742.5 angstrom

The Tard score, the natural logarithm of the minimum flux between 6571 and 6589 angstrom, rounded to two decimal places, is 3.08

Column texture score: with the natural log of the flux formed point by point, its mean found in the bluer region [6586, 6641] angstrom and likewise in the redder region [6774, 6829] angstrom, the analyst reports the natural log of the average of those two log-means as 1.118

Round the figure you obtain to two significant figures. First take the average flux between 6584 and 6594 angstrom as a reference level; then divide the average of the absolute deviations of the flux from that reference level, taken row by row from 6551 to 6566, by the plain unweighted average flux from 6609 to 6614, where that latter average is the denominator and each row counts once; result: 0.041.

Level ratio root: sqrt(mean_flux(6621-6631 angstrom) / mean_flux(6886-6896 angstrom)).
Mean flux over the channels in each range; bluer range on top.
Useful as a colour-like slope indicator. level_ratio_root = 1.08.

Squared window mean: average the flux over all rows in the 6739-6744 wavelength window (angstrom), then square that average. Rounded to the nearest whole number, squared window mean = 423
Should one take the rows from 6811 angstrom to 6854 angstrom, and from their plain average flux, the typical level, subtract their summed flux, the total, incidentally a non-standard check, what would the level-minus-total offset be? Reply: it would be -315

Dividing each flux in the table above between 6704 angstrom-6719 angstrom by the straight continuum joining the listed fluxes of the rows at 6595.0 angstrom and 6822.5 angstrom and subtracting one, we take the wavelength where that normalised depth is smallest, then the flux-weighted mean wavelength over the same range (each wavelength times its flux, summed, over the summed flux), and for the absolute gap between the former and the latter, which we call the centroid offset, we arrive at 6.3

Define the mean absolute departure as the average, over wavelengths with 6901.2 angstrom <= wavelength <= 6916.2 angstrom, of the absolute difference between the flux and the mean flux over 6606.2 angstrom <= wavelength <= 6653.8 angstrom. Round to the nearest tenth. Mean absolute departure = 3.0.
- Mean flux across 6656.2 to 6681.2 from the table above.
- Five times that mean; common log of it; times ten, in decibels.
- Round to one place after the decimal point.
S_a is 20.4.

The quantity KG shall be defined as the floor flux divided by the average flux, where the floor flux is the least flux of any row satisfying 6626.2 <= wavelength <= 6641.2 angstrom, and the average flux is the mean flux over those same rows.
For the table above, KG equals 0.960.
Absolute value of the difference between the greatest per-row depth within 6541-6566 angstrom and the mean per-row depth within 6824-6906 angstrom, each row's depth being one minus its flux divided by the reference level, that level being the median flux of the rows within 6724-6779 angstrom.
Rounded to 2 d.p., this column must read 0.12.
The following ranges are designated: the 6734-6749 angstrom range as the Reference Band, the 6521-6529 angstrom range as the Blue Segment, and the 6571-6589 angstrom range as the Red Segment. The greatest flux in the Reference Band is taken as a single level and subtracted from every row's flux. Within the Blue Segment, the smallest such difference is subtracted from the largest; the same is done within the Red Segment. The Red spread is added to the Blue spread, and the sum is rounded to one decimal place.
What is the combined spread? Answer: 3.1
